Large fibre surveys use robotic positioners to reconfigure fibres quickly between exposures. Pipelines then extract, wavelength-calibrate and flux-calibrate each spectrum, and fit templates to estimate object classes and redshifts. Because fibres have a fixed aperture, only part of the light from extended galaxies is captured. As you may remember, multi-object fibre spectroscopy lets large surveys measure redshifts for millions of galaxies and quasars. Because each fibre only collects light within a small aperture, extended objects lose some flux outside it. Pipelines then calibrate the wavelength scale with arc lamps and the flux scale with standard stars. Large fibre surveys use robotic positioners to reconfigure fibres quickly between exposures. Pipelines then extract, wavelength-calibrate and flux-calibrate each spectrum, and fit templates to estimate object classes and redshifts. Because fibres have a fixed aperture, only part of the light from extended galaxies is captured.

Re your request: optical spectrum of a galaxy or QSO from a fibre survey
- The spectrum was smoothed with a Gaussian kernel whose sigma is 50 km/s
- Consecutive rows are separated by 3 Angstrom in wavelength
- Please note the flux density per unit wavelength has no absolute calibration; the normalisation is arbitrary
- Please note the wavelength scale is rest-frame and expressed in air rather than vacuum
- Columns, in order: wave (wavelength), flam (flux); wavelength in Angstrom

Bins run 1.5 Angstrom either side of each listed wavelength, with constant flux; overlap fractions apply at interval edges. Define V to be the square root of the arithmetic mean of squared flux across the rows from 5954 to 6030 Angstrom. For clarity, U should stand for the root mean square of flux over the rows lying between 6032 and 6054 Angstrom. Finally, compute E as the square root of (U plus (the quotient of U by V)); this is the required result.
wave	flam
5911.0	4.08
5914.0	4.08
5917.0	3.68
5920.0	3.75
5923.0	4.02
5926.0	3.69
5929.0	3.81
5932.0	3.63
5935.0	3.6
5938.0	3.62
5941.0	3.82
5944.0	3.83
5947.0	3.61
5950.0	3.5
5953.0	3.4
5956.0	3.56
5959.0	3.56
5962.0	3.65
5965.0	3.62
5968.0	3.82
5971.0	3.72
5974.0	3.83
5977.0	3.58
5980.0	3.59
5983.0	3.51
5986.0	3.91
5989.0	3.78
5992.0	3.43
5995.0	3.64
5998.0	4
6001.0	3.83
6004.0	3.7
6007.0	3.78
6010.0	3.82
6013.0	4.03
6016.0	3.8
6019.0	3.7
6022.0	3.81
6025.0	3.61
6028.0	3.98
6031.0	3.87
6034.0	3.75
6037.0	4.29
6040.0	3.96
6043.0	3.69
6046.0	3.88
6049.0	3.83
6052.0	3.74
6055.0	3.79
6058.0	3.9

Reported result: 2.22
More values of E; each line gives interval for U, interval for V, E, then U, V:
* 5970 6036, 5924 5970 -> 2.19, 3.76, 3.650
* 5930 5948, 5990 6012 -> 2.16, 3.69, 3.747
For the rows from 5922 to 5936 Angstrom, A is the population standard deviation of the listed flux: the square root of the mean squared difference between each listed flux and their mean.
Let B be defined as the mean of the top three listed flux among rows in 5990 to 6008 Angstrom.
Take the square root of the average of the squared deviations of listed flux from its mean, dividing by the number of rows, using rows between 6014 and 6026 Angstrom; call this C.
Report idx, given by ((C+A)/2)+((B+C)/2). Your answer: 2.09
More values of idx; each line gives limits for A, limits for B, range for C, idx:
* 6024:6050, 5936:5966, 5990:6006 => 2.17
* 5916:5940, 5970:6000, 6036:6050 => 2.22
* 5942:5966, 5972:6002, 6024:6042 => 2.23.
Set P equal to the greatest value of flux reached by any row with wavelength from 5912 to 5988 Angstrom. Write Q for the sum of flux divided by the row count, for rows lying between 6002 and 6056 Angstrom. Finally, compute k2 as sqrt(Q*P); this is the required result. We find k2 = 3.96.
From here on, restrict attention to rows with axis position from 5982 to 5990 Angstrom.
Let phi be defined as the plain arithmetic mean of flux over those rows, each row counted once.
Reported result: 3.73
